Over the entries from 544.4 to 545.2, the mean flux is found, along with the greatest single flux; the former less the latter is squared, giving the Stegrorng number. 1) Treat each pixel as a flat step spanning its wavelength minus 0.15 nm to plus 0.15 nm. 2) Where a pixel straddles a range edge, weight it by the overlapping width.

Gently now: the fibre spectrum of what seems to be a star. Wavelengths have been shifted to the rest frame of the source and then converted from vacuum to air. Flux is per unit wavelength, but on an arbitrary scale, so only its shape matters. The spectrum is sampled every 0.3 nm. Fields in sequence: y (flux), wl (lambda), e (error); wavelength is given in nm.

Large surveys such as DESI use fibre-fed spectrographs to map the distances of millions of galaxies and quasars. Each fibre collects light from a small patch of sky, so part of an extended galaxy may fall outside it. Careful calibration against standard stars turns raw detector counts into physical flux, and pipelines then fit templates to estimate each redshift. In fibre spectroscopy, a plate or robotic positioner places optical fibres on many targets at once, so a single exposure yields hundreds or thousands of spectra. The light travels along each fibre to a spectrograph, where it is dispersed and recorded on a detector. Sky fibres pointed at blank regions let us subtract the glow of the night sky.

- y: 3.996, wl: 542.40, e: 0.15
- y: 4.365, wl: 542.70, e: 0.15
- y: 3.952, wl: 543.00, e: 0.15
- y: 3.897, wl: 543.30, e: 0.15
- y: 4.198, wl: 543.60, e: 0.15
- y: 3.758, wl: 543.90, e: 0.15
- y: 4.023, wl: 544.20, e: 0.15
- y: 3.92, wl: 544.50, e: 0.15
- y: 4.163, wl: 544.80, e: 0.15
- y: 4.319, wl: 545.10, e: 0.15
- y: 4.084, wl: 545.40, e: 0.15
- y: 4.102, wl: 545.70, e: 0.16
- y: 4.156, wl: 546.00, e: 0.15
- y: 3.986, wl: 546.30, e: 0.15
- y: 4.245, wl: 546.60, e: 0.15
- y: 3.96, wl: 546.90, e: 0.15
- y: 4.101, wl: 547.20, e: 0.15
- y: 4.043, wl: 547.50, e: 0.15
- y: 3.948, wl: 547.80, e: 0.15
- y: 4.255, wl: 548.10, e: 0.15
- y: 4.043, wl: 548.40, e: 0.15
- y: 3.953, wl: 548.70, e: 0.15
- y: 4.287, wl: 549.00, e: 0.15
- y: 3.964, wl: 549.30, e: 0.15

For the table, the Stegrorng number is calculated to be 0.034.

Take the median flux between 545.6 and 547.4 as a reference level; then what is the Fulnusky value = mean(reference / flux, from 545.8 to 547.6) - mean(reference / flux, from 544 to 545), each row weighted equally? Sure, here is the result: -0.012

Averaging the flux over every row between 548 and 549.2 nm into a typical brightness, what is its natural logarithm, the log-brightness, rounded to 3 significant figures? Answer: 1.42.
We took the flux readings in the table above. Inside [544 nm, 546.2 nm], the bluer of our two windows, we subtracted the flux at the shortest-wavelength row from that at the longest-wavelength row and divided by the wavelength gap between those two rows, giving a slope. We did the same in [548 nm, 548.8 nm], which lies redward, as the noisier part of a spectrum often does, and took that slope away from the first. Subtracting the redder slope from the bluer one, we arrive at 0.6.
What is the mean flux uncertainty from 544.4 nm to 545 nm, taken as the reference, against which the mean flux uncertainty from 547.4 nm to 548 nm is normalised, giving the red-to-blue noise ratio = 1.00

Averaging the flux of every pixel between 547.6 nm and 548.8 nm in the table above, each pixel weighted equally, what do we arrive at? 4.05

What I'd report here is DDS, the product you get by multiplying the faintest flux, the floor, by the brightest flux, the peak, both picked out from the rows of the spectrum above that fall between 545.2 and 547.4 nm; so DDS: 16.8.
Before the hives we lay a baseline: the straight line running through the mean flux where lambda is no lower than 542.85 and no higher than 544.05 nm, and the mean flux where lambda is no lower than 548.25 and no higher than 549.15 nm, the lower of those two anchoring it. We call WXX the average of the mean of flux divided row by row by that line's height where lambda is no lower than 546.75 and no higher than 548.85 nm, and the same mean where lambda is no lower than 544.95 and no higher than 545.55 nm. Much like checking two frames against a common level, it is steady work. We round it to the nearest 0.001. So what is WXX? 1.022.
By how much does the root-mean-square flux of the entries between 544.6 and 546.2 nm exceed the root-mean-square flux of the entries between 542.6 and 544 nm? 0.13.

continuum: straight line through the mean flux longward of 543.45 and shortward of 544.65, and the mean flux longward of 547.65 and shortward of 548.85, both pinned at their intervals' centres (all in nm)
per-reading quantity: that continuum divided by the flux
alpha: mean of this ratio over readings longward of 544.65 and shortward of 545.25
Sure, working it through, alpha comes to 0.941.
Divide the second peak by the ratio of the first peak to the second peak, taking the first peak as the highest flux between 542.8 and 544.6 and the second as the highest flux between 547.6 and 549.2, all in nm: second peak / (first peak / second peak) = 4.38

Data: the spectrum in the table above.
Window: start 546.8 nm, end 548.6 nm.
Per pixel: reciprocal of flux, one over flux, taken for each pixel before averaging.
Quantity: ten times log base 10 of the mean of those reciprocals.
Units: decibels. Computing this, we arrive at -6.08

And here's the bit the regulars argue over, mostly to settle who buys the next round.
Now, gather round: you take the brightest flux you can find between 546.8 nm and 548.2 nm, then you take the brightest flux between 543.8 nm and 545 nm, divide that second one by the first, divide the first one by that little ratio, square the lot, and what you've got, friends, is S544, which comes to 18.9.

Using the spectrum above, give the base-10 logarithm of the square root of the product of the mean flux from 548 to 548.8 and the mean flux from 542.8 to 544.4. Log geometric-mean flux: 0.605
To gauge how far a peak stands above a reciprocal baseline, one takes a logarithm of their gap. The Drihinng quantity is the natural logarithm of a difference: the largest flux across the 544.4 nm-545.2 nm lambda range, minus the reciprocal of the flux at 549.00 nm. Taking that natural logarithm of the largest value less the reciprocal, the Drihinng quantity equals 1.41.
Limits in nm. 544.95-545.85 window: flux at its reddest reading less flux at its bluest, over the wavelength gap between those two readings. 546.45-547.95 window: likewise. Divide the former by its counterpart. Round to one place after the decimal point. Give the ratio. 1.5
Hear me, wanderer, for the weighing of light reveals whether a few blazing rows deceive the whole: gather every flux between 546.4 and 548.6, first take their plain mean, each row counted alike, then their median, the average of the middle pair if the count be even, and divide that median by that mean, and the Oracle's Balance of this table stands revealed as 0.99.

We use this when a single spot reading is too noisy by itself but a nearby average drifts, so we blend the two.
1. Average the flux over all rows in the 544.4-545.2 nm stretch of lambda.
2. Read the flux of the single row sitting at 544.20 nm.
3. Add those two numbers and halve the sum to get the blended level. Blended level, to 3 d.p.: 4.079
